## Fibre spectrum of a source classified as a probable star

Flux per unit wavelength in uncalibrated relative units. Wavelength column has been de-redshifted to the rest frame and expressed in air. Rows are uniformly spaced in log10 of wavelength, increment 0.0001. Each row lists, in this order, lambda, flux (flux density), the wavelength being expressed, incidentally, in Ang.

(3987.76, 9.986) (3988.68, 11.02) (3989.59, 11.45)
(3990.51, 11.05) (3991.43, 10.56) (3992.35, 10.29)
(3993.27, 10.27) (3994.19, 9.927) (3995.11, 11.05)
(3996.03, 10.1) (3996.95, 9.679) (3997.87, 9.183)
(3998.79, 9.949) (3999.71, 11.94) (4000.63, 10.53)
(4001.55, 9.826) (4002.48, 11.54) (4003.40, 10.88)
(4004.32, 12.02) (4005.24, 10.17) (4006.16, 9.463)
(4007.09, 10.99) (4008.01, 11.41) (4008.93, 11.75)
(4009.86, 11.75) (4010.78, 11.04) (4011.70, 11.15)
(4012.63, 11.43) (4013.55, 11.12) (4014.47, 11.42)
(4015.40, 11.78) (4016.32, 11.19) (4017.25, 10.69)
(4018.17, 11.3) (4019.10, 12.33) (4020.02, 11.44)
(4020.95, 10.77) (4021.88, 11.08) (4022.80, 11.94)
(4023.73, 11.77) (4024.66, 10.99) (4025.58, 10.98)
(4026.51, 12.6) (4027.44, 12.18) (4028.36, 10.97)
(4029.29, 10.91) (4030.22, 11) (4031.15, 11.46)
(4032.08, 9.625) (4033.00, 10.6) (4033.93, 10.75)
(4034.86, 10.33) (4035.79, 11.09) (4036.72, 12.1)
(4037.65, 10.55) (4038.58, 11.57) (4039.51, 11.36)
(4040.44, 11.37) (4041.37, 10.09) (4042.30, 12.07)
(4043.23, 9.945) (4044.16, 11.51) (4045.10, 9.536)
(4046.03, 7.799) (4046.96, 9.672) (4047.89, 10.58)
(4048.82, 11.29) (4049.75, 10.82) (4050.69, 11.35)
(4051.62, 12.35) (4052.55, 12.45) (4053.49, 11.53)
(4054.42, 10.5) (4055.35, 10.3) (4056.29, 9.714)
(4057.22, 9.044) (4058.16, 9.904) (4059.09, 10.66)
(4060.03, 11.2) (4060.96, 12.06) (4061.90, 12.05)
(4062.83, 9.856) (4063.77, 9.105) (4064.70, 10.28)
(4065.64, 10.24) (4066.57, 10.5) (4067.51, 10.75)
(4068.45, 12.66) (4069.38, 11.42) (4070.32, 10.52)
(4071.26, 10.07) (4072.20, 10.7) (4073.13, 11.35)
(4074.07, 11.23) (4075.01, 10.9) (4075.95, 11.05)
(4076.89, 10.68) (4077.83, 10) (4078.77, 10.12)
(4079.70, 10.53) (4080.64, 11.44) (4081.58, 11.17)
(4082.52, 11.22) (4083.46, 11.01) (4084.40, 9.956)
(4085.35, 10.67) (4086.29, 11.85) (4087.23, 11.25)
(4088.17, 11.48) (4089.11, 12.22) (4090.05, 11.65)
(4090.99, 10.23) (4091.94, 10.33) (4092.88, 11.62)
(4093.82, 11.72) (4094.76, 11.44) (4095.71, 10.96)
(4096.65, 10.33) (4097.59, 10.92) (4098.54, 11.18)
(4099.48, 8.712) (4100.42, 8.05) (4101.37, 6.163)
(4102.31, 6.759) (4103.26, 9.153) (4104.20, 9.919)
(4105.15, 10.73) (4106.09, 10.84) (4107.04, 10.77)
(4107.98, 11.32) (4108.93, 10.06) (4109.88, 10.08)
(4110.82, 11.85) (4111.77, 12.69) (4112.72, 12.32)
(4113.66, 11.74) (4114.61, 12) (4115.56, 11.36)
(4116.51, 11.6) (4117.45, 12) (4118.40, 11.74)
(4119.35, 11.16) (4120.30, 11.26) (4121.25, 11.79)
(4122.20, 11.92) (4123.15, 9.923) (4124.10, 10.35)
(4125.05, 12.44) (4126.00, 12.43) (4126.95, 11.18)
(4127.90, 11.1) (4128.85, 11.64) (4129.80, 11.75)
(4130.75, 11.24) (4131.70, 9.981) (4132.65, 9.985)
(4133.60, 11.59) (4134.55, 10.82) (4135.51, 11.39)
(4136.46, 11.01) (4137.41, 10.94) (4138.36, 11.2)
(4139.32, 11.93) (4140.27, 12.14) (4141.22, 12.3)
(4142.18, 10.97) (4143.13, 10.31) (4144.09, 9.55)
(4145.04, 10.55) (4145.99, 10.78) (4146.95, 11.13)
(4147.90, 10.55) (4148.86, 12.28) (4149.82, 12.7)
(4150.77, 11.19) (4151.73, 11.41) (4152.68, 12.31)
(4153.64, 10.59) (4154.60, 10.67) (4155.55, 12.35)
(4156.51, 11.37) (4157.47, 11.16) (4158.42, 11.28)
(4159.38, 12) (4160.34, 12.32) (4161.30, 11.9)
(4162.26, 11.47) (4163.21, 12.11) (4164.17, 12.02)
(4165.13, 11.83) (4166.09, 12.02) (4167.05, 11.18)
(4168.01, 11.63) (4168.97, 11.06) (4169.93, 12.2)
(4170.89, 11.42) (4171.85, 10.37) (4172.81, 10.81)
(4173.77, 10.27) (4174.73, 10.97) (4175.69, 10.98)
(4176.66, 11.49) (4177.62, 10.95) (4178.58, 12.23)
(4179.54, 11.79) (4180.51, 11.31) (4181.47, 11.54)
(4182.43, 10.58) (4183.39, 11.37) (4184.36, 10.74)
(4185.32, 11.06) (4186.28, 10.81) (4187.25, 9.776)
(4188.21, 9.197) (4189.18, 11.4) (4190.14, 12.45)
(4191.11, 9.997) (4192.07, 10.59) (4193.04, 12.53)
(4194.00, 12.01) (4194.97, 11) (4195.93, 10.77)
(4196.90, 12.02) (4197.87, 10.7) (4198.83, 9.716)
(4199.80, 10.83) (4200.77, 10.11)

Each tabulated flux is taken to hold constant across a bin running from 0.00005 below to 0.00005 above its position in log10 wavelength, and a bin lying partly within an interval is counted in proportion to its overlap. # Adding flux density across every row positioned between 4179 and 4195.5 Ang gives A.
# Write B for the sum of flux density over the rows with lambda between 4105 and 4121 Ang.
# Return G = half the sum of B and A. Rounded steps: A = 188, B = 194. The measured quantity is 191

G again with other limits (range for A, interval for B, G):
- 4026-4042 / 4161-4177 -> 191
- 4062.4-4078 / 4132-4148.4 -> 184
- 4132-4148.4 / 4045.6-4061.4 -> 184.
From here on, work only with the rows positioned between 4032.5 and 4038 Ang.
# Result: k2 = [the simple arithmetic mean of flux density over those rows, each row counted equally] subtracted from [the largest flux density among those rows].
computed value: 1.2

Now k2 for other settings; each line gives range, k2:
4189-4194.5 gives 1.0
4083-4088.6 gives 0.8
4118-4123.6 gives 0.6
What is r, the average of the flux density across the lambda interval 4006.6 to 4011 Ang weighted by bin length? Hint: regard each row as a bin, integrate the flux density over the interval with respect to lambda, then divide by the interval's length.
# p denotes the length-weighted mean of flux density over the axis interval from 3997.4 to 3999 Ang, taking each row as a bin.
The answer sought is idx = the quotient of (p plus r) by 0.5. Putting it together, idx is 41.8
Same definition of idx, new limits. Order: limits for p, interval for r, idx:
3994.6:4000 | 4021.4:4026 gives 43.2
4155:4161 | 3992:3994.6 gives 43.8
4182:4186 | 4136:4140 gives 44.5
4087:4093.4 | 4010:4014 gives 45.0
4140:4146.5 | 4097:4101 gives 41.1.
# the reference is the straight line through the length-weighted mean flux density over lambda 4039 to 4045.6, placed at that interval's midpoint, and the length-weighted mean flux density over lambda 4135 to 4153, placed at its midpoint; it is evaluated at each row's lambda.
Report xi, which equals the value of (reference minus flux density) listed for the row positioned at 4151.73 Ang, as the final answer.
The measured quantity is -0.1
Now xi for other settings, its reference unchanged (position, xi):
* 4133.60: -0.4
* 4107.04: 0.3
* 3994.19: 0.7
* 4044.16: -0.7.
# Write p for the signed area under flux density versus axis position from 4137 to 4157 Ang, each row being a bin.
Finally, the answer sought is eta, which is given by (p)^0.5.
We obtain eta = 15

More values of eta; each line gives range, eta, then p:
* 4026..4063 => 20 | 402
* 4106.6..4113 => 8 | 72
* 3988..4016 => 17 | 303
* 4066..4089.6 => 16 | 259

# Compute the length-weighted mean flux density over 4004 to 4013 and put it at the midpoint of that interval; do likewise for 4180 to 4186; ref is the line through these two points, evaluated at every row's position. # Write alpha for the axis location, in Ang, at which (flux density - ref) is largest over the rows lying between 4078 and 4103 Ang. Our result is 4089.11 Ang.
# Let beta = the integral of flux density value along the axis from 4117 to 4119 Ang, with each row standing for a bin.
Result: 23.6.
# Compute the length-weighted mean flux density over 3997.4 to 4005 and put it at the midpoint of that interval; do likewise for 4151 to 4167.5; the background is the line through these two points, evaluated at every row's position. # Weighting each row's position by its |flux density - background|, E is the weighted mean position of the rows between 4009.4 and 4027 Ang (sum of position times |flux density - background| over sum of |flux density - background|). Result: 4018.7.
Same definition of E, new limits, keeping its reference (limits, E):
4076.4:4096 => 4085.7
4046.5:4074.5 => 4059.9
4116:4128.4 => 4123.1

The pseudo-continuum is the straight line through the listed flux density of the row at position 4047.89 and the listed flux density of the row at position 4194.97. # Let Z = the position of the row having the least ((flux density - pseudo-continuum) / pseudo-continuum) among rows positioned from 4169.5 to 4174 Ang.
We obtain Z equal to 4173.77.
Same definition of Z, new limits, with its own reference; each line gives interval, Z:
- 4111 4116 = 4115.56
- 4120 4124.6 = 4123.15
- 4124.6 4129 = 4127.90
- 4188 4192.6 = 4188.21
